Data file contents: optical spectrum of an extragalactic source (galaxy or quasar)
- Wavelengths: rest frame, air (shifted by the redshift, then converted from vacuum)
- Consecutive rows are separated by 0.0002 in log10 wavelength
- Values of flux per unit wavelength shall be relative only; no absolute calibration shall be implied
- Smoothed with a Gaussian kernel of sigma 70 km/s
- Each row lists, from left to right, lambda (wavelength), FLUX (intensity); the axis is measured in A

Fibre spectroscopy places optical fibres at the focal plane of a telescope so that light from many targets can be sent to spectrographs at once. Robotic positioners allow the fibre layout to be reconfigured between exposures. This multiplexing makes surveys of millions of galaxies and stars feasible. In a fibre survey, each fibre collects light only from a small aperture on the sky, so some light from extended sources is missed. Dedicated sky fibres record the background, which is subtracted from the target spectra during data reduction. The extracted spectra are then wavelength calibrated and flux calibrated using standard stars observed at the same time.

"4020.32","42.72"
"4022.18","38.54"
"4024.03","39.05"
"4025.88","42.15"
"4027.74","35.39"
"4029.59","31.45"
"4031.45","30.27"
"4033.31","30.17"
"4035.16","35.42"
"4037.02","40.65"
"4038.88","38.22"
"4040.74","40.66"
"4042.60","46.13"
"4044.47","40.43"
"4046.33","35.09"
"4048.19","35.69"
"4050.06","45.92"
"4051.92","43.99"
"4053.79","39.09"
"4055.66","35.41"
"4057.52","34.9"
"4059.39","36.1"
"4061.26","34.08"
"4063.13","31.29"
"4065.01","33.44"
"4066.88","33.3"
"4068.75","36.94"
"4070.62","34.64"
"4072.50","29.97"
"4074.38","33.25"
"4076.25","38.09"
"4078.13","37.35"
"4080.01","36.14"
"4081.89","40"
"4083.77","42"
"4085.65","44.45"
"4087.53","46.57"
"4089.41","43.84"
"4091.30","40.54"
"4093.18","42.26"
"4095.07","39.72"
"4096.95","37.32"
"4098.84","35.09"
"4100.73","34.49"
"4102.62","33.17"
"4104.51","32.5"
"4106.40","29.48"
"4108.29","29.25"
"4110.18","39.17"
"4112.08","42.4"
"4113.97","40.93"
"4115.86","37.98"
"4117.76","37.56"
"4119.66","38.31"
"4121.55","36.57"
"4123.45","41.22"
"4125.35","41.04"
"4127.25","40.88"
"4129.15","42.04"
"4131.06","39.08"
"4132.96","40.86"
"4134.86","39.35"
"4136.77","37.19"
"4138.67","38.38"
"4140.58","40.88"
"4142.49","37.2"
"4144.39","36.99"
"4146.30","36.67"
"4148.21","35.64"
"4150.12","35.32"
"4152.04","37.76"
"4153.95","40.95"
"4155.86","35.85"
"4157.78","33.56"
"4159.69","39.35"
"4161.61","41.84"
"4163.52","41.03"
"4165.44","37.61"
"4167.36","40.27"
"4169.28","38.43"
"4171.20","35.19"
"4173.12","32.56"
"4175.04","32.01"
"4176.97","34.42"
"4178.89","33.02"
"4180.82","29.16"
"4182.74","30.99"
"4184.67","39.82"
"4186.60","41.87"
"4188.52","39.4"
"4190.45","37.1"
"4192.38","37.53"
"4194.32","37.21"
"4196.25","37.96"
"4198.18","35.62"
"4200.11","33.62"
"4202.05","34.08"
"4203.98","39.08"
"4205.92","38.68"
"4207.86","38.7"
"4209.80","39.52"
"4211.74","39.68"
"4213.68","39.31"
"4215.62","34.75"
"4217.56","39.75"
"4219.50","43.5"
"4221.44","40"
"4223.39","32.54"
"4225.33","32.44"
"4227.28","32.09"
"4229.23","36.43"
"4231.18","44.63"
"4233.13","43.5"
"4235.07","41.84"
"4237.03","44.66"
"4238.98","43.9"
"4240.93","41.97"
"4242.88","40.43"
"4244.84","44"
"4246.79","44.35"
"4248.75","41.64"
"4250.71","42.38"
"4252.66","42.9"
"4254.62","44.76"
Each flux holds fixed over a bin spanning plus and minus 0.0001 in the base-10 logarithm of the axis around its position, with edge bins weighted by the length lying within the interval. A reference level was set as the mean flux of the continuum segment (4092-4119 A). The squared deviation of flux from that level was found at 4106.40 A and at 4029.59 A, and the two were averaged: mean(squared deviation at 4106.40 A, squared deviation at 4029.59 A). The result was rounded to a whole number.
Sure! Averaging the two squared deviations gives 38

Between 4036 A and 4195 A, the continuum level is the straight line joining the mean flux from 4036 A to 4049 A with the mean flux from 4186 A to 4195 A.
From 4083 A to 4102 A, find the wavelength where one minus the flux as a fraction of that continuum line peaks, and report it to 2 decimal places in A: 4100.73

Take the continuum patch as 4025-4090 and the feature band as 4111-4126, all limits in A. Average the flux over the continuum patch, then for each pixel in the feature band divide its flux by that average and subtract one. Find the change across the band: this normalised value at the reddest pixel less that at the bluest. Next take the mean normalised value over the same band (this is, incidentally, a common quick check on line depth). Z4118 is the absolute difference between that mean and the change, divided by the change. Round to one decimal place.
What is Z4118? -2.5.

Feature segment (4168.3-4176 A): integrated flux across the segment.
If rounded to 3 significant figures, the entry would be 266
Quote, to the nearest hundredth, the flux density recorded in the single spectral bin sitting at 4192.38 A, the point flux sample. 37.53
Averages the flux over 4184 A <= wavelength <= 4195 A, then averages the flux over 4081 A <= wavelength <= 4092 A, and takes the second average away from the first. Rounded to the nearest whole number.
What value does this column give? -4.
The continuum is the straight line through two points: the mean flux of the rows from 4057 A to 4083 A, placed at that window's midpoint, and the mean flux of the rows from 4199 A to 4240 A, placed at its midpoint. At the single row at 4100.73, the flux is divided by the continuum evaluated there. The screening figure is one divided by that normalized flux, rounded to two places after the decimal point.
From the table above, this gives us 1.04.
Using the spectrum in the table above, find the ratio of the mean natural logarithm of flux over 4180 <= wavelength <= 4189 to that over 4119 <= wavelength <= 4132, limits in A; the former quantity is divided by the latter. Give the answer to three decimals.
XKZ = 0.972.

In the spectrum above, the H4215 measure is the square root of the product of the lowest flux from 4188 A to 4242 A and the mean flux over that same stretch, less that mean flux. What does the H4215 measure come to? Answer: -3.4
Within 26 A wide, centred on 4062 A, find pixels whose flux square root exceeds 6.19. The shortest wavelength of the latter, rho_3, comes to 4050.06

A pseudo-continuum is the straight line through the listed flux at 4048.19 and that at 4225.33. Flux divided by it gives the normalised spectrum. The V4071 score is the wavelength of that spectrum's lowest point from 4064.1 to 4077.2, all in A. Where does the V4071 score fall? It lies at 4072.50 A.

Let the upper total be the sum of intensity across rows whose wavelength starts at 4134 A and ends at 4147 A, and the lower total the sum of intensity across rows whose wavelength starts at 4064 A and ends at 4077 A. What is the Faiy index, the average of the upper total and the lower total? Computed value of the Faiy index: 253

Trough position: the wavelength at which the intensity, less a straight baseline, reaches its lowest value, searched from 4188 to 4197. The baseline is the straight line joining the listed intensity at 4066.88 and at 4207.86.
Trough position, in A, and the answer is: 4194.32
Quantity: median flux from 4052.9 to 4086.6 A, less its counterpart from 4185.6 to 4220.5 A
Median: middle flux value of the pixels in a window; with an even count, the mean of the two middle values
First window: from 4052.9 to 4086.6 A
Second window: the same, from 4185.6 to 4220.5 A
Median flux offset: -3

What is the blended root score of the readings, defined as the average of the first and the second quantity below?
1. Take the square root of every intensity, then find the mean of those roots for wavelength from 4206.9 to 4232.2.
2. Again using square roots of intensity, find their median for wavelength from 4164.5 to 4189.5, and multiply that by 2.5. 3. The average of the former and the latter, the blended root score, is 10.5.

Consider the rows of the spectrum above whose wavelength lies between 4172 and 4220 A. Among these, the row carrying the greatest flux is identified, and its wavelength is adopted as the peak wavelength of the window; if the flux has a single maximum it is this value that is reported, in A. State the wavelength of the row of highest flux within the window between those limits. 4219.50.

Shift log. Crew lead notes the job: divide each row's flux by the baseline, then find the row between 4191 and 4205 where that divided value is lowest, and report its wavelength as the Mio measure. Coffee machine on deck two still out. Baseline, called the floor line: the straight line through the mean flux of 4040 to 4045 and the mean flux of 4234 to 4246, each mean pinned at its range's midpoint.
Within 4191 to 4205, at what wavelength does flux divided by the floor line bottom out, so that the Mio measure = 4200.11 A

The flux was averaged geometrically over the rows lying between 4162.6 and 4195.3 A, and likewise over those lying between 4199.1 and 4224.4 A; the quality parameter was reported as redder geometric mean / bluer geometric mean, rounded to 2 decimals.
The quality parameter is 1.05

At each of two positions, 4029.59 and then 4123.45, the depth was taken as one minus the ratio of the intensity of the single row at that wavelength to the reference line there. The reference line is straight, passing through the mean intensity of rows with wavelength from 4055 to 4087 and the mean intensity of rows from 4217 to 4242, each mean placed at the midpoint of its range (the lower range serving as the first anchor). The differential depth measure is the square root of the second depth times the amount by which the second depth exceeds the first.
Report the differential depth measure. 0.15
